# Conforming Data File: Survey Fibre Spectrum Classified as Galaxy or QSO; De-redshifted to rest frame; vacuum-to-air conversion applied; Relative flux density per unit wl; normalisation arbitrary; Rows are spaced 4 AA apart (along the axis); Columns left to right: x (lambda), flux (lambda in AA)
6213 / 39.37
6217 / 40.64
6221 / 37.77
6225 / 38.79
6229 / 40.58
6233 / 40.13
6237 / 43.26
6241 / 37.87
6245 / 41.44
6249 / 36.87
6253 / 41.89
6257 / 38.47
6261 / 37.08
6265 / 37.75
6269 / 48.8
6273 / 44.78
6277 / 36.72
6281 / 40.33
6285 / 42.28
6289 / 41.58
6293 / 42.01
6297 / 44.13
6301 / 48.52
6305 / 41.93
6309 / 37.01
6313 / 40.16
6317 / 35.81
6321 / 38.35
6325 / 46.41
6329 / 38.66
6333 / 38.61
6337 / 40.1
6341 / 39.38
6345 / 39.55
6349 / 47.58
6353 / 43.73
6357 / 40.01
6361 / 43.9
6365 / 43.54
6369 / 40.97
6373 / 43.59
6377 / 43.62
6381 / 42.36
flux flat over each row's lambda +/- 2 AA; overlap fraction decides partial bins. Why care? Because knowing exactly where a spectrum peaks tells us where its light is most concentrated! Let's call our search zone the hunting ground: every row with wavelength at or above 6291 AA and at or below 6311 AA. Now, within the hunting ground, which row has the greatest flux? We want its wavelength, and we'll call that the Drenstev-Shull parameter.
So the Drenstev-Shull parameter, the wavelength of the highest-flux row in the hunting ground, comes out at 6301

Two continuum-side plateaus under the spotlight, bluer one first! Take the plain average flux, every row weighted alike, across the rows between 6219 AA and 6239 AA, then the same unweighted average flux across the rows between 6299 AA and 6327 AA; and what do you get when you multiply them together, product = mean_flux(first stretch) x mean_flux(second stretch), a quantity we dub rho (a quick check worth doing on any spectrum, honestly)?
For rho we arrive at 1651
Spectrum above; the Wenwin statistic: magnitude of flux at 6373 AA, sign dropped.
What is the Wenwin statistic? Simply 43.6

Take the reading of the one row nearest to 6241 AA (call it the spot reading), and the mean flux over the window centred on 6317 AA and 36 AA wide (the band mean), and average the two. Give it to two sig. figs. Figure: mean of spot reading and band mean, 39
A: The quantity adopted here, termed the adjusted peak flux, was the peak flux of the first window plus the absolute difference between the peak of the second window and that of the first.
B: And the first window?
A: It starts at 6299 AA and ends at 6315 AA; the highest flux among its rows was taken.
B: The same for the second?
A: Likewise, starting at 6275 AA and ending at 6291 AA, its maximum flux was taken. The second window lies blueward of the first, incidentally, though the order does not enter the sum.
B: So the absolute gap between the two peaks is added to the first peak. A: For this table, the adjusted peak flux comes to 54.8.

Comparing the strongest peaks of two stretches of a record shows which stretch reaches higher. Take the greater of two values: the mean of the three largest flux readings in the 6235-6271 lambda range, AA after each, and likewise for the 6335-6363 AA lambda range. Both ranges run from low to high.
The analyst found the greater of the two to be 45.07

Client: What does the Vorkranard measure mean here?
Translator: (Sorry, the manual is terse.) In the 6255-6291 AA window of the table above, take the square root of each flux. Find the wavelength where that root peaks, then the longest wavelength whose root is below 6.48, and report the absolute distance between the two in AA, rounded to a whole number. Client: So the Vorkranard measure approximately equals 20 AA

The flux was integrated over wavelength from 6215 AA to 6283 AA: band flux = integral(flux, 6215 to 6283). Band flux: 2733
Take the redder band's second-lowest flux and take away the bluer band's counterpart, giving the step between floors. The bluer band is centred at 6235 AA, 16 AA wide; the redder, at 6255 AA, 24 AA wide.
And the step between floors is -3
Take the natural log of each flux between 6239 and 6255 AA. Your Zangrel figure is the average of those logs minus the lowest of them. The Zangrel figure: 0.068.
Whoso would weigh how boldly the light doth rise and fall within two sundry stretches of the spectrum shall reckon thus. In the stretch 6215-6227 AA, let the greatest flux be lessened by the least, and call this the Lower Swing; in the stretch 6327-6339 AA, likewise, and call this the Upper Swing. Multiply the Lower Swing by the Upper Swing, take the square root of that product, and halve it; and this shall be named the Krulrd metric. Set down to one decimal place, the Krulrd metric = 1.0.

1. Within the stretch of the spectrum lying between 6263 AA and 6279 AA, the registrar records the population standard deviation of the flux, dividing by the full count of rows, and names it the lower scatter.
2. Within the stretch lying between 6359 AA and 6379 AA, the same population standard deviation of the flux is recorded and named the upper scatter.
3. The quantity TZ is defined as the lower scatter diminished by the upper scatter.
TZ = 3.9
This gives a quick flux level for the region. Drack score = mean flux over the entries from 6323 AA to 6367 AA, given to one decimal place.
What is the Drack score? 42.0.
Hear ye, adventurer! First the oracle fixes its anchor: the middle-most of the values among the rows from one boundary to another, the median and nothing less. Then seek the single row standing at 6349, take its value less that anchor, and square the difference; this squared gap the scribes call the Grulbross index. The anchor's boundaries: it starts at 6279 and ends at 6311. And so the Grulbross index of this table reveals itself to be 31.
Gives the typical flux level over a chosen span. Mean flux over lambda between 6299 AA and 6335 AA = 40.6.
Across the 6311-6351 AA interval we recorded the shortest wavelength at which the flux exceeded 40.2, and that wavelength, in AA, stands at 6325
